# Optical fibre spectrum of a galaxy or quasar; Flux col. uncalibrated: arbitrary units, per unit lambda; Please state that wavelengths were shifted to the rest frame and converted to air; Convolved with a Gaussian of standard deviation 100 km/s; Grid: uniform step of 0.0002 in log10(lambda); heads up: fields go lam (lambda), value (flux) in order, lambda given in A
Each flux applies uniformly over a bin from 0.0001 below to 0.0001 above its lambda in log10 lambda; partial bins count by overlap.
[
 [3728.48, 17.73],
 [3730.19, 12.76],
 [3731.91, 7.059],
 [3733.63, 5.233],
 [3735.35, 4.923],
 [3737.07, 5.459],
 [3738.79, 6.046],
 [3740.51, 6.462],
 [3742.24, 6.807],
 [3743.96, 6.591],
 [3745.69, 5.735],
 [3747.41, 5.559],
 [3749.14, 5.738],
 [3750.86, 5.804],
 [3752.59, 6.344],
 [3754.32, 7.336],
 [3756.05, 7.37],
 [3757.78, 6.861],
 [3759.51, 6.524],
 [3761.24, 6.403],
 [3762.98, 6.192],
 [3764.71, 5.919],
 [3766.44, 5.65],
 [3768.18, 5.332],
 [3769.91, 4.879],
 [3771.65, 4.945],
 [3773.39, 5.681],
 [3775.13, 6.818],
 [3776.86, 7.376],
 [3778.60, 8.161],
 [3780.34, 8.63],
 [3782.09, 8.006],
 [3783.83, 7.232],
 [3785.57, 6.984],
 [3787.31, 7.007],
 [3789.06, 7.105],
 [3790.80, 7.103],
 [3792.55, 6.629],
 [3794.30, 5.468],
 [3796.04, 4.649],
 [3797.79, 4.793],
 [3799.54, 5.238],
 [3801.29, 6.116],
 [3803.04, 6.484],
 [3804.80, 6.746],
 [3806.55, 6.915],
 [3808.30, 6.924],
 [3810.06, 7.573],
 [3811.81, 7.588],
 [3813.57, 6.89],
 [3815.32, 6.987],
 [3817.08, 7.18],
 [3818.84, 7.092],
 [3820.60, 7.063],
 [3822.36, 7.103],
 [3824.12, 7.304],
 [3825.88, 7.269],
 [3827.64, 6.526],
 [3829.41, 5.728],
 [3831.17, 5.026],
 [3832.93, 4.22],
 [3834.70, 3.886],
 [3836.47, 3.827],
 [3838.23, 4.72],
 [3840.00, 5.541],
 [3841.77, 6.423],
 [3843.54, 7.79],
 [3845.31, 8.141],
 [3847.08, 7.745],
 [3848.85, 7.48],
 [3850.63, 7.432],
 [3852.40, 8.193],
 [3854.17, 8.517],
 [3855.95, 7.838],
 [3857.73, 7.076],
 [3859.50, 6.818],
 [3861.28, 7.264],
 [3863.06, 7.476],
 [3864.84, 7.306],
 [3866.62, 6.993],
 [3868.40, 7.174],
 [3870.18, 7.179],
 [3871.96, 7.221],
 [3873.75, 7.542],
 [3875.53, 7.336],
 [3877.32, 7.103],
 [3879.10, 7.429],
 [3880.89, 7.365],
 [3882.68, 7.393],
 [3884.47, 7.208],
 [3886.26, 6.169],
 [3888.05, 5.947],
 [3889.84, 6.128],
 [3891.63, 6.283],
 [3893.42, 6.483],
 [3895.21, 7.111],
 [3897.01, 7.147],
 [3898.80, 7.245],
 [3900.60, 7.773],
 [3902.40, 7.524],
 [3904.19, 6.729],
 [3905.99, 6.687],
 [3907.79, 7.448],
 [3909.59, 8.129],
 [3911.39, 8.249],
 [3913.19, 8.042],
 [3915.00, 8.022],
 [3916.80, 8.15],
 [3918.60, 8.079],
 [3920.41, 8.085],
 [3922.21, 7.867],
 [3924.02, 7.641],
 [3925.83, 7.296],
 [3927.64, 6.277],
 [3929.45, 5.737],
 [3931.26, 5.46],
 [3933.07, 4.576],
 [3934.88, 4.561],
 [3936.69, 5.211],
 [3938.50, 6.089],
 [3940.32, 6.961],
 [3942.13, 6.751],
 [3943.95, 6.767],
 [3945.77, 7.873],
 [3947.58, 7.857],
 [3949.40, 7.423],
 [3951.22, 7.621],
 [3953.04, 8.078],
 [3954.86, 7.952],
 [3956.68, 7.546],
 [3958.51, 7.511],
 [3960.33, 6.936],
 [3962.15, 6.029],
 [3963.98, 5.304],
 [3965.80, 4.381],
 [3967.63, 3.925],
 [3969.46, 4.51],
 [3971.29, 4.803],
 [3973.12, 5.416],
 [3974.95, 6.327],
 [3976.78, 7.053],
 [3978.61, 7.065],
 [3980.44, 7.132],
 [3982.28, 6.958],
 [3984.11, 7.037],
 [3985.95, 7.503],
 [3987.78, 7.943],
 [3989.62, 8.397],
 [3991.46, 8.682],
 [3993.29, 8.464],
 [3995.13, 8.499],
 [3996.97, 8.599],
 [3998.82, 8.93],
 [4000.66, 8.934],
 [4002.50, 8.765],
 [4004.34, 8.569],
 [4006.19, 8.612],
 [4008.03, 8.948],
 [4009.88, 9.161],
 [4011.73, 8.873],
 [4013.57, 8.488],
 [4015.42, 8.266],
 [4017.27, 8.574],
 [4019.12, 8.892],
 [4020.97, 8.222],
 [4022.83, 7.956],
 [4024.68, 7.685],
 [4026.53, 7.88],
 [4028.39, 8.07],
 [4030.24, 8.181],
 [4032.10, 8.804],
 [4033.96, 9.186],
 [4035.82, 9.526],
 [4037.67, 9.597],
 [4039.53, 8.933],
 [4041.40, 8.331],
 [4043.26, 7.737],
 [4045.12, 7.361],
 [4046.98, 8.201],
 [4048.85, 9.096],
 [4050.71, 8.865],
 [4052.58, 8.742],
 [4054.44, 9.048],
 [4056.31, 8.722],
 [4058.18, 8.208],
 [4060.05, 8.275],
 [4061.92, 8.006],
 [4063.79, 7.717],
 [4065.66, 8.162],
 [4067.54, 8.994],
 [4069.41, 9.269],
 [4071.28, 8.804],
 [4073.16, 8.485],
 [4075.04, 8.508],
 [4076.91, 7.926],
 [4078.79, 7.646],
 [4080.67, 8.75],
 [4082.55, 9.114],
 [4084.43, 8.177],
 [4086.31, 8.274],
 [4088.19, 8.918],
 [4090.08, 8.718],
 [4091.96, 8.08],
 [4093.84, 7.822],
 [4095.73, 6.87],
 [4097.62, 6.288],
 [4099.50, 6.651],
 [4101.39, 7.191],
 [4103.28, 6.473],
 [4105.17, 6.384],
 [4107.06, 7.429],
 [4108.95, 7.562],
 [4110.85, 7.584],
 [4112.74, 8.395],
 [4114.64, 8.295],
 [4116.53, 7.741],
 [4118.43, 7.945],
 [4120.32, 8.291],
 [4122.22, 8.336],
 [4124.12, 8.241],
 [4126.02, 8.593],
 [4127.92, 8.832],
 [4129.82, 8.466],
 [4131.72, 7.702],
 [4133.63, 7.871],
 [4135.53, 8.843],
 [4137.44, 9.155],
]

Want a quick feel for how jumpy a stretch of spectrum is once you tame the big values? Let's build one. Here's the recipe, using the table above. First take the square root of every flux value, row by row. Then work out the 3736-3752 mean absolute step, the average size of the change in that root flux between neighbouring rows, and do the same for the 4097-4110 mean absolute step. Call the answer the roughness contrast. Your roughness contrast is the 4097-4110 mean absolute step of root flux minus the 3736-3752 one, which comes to 0.02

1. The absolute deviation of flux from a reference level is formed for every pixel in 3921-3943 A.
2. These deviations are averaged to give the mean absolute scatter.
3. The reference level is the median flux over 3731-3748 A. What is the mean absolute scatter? 1.0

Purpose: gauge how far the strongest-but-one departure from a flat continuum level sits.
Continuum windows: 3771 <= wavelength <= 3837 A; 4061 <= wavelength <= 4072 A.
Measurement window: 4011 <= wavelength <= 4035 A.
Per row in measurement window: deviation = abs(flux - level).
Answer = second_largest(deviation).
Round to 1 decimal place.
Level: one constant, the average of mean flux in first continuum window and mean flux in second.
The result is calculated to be 1.4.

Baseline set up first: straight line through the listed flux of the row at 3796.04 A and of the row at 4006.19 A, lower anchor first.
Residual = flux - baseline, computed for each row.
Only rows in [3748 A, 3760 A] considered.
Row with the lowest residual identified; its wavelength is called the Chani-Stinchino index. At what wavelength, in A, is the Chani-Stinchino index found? 3749.14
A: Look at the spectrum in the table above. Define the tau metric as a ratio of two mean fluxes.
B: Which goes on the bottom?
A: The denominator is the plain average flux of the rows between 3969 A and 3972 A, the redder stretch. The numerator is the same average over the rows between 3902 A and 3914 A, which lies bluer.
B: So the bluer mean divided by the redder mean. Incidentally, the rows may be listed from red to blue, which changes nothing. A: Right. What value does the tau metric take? 1.62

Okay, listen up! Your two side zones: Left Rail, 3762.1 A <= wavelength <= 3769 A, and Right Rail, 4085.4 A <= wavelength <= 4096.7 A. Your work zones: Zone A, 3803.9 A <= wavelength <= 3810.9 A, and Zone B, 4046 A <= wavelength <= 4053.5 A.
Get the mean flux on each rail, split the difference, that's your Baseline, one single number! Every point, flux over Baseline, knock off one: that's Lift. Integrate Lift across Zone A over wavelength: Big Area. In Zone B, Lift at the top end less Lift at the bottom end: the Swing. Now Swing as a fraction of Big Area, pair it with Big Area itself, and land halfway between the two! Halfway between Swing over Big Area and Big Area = 0.45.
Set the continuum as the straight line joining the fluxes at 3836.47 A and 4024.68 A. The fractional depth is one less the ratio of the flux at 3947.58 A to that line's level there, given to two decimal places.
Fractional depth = -0.29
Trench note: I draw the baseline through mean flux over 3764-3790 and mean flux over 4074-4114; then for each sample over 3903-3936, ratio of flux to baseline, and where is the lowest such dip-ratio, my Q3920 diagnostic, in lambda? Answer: 3934.88 A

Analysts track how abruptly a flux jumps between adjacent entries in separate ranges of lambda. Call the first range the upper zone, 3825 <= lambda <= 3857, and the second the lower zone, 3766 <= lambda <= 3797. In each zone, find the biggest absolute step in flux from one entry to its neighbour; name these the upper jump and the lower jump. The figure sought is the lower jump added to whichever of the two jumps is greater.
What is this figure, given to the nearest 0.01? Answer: 2.53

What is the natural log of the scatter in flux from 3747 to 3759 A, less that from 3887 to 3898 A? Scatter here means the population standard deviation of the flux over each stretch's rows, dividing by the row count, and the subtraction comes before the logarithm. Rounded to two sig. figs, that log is -1.4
